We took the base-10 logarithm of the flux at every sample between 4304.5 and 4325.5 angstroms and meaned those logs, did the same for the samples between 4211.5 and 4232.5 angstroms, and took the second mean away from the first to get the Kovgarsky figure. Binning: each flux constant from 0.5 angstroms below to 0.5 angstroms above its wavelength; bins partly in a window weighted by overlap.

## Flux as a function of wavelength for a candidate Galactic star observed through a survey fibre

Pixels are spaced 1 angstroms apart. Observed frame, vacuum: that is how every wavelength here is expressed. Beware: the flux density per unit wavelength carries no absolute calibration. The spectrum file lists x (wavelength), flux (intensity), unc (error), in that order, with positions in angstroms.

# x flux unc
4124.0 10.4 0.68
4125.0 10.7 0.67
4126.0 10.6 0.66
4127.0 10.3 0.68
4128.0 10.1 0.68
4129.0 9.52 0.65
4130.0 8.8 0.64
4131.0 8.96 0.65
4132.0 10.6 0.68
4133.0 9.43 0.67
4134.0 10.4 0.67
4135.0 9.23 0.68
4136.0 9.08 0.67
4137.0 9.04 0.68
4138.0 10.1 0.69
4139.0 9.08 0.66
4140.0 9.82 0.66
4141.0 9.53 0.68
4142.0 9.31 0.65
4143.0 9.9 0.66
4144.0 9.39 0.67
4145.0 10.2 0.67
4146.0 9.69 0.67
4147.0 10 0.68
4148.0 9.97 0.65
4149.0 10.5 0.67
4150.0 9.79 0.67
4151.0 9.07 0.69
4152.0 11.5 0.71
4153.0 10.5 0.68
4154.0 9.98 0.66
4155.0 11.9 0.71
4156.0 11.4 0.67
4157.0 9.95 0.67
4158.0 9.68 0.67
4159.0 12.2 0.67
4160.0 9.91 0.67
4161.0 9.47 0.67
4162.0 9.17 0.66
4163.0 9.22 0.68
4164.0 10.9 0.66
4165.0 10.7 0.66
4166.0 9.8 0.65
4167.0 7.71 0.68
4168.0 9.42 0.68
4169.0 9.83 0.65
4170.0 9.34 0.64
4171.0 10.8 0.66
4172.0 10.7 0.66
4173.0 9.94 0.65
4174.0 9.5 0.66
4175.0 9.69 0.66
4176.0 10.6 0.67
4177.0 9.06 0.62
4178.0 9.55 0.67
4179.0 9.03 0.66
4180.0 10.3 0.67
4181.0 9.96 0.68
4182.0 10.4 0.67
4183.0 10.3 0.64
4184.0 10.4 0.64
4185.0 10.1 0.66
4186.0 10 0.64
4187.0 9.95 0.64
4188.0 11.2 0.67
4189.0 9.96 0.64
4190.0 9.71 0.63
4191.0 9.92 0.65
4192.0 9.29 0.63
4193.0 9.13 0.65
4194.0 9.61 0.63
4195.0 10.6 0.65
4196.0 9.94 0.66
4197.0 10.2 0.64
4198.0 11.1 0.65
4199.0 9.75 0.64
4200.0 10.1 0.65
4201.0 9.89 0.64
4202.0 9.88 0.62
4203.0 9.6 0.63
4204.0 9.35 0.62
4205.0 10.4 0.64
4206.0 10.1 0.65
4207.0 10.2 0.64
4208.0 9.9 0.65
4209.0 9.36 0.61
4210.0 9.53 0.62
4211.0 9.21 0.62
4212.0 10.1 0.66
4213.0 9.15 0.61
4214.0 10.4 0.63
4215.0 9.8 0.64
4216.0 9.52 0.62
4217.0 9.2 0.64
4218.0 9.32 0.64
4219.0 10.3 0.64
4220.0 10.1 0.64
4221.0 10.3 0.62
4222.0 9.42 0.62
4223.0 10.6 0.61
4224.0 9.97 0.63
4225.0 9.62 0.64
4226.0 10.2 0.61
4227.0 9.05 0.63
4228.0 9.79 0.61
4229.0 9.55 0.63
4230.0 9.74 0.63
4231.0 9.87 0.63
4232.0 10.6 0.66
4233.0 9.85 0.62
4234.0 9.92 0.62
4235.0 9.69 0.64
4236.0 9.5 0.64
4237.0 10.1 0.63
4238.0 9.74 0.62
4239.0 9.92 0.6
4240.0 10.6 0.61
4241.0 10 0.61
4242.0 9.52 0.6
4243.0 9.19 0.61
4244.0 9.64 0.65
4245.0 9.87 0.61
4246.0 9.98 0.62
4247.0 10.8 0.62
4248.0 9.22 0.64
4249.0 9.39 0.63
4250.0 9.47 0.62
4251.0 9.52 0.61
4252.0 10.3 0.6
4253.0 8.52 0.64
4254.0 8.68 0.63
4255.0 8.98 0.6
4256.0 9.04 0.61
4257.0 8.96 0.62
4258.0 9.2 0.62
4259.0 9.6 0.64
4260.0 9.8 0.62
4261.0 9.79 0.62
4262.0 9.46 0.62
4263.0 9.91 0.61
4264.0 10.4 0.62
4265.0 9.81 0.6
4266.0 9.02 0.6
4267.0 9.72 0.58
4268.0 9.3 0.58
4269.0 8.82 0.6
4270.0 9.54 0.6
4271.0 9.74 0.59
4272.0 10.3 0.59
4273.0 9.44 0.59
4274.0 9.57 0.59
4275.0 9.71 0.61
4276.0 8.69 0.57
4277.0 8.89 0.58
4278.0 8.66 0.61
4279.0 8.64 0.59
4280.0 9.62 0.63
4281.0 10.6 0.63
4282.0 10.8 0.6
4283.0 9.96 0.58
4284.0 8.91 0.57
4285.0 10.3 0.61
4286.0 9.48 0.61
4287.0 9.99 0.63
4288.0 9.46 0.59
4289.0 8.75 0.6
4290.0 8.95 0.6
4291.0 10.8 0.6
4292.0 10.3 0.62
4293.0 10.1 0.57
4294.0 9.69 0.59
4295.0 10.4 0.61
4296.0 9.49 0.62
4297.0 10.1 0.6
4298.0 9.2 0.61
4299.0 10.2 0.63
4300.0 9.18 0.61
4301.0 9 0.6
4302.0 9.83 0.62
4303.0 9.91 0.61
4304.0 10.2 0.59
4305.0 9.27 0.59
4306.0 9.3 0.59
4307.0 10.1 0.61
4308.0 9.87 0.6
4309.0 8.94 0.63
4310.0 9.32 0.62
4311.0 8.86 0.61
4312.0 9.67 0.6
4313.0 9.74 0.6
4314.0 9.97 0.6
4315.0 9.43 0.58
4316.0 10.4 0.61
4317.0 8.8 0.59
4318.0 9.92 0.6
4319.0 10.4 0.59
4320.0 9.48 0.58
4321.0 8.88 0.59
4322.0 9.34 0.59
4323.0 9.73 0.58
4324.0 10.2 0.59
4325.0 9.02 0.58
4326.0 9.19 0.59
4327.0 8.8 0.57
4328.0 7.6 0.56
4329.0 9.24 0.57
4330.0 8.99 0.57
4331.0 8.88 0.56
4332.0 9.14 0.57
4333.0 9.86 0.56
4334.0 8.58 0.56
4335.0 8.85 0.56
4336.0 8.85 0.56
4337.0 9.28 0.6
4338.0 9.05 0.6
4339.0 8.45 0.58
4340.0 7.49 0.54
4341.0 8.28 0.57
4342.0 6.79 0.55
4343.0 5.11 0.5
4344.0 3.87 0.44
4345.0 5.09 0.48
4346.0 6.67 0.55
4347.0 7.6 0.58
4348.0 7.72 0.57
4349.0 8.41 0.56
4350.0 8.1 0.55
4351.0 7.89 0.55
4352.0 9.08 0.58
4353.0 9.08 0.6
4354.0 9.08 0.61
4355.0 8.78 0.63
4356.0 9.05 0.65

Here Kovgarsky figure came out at -0.013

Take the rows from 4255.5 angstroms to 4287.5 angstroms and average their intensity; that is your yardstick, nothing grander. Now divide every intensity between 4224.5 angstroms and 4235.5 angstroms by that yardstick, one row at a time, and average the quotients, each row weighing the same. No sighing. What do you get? 1.03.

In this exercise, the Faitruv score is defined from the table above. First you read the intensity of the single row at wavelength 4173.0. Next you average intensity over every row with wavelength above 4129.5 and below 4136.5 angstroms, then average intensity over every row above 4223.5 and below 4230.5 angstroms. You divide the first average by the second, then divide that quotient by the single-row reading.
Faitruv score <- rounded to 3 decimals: 0.099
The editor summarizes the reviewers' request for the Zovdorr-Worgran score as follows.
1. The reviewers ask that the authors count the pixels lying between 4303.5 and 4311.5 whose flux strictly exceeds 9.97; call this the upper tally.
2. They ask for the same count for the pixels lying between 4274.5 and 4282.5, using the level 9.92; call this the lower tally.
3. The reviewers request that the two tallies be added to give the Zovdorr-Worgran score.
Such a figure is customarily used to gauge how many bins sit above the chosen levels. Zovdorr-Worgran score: 4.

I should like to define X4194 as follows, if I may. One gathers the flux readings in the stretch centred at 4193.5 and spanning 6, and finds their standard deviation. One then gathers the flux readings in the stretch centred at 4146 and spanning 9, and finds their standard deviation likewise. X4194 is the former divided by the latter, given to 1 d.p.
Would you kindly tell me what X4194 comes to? 1.4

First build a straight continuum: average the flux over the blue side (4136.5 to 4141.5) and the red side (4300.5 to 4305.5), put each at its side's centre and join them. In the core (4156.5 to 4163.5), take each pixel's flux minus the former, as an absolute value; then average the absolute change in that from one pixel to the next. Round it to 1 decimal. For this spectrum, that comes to 1.0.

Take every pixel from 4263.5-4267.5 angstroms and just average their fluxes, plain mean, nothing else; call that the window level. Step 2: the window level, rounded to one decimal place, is 9.7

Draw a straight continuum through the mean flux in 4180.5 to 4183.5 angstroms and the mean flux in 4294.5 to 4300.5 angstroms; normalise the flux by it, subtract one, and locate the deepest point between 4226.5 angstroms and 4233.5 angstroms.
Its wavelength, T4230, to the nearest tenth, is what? 4227.0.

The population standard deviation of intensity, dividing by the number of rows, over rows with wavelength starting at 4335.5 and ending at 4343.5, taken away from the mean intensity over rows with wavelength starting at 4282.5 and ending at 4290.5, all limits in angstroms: 8.2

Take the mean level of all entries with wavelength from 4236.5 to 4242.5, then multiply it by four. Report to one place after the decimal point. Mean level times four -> 39.9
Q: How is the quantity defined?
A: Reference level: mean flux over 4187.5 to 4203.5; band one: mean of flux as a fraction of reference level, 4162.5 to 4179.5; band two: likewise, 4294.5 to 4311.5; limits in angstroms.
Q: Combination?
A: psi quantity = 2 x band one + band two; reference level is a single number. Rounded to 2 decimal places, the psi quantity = 2.91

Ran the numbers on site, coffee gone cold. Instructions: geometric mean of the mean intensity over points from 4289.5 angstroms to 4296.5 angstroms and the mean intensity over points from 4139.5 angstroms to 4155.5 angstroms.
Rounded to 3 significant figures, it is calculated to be 10.0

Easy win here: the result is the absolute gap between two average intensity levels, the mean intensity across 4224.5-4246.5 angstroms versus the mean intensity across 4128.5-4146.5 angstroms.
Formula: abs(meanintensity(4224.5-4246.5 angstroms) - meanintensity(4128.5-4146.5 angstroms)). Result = 0.26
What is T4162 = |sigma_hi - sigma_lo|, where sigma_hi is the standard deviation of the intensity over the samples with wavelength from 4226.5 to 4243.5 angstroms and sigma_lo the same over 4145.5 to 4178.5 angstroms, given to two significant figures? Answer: 0.50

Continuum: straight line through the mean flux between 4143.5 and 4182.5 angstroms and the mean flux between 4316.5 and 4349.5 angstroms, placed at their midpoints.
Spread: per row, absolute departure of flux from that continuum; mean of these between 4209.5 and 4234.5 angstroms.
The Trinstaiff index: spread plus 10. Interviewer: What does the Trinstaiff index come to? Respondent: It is 10.5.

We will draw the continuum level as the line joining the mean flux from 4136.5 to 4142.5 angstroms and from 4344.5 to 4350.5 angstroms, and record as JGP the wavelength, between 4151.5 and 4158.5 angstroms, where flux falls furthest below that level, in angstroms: 4158.0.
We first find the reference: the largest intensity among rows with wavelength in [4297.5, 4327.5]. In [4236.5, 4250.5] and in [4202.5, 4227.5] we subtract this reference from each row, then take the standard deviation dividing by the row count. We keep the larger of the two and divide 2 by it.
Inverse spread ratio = 4.4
